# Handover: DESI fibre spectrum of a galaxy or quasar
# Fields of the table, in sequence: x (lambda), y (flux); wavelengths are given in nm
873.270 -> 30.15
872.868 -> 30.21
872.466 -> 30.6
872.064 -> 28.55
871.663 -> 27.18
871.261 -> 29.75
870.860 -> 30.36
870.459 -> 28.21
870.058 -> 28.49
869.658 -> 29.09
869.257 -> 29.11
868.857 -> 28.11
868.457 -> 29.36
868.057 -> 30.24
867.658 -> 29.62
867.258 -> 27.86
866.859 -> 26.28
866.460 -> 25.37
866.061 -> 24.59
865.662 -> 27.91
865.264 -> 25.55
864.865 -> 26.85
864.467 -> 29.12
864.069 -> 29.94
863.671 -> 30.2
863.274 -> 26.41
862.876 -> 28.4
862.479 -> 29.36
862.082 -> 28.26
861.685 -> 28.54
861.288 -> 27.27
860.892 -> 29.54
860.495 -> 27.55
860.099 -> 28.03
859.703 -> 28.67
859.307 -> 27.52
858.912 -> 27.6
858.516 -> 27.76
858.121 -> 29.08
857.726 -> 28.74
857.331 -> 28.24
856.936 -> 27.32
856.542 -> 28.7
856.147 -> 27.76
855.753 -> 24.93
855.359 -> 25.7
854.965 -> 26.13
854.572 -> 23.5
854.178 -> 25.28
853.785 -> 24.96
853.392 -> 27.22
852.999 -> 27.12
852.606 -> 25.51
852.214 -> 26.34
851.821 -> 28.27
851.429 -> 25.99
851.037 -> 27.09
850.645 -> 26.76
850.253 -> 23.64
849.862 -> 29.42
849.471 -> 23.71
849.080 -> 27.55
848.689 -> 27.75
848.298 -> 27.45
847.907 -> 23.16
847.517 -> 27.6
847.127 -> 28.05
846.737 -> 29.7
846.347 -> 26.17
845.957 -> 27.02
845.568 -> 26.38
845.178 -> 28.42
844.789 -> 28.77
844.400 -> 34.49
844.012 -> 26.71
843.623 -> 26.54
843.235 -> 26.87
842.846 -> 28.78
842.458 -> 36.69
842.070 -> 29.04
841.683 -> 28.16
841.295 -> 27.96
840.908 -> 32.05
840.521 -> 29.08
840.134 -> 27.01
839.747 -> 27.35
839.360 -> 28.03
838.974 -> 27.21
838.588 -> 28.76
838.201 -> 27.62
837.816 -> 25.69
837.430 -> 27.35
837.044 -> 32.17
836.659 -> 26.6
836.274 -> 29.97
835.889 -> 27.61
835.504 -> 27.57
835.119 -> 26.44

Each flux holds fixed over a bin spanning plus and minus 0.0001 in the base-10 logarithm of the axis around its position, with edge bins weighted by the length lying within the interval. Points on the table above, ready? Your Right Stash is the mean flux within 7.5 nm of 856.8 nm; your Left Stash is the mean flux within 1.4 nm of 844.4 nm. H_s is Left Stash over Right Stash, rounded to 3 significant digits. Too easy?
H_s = 1.04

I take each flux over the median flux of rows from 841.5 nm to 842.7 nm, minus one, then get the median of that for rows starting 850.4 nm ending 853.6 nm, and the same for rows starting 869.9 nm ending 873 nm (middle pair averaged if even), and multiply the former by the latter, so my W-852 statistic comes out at 0.000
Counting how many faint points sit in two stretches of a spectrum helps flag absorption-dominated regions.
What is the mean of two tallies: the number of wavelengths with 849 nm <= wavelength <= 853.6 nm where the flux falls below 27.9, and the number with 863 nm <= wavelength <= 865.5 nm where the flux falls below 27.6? 6.5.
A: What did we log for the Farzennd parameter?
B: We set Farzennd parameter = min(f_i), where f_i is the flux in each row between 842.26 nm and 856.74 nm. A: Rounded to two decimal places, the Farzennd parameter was 23.16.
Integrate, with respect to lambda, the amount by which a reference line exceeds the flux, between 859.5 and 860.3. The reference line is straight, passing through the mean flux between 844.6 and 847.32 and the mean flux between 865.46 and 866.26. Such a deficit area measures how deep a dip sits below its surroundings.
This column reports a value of -1.3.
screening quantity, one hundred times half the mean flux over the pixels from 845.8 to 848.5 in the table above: 1351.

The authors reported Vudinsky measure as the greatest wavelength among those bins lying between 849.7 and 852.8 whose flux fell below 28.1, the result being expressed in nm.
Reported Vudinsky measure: 852.606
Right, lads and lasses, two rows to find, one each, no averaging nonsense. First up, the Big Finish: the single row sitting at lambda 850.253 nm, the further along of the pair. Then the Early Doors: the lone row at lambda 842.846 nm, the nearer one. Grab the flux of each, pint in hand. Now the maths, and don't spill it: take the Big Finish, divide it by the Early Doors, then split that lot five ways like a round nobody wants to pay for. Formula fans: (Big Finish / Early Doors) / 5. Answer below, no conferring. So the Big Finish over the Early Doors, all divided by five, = 0.164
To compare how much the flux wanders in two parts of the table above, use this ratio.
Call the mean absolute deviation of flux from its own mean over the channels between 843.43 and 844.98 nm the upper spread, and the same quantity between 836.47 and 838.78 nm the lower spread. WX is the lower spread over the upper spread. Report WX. 0.61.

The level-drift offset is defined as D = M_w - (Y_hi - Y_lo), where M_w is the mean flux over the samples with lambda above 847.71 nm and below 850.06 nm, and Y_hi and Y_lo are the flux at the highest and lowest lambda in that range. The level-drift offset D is 20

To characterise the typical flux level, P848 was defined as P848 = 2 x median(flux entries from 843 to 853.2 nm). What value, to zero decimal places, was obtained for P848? 54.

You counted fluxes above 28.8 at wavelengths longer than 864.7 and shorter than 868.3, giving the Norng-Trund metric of 2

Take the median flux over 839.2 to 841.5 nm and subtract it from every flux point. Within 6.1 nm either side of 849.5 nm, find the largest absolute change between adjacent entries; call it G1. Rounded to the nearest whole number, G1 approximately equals 8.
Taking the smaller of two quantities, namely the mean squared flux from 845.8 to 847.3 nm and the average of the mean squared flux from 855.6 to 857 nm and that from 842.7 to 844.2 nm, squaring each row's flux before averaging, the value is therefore 741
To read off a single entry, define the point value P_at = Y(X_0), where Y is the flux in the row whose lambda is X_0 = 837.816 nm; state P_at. 25.69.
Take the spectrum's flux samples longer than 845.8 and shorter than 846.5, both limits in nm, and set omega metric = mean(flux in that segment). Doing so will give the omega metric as 26.6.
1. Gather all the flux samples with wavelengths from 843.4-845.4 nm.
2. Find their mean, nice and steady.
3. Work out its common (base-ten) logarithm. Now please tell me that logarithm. 1.46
